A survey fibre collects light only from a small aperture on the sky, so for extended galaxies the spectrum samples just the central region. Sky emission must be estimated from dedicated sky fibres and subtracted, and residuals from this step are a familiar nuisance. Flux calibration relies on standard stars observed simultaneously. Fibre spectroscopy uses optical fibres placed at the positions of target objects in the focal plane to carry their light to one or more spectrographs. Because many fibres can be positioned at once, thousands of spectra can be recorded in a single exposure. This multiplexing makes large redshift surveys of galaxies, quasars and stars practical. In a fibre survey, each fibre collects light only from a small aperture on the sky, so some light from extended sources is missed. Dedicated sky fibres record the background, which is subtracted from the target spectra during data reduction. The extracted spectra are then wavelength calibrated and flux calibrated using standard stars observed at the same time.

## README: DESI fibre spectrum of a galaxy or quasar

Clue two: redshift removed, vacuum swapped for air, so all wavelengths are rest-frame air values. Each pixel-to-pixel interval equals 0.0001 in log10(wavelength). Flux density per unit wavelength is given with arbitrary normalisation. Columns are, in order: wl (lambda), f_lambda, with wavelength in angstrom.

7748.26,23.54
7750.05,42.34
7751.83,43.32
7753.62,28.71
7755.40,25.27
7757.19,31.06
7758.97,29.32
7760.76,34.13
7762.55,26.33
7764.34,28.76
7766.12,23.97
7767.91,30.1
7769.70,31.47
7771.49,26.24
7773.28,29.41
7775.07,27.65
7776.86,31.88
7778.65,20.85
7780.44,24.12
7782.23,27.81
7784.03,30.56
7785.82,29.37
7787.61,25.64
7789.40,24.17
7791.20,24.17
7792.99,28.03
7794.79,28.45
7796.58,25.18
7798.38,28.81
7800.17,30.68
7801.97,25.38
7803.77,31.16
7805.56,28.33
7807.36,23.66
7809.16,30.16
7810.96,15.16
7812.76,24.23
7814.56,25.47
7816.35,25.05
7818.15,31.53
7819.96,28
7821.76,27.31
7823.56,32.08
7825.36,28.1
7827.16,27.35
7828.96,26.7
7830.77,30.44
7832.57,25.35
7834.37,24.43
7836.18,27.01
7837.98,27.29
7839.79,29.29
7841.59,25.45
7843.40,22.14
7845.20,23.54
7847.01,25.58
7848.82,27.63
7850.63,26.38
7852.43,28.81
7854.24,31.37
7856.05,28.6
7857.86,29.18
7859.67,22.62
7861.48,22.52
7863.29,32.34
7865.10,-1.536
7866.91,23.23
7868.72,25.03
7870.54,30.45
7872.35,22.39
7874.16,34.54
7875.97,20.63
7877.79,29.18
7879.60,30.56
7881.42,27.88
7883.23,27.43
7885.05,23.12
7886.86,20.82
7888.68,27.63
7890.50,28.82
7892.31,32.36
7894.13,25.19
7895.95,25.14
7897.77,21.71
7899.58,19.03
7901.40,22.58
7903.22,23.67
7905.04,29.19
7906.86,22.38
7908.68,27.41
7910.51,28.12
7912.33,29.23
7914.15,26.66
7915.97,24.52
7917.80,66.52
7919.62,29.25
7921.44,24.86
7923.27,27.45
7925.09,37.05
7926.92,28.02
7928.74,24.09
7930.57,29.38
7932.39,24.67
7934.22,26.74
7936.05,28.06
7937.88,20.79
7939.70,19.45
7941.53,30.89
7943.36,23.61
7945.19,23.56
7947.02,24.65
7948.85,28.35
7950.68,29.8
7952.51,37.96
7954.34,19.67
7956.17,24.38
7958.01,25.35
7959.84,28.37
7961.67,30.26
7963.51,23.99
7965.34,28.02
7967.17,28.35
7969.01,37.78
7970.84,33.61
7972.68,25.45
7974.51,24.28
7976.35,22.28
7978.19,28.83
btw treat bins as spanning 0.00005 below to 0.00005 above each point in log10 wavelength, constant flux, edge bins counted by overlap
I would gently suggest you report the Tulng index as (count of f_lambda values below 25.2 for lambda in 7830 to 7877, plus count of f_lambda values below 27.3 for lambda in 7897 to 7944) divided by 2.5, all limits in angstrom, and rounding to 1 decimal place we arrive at 9.6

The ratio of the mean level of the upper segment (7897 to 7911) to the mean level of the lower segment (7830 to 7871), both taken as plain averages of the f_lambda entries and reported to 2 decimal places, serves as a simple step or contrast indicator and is 0.95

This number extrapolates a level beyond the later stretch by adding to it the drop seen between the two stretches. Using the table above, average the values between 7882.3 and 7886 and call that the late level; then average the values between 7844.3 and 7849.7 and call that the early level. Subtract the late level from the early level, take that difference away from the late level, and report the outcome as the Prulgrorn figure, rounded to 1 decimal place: 25.0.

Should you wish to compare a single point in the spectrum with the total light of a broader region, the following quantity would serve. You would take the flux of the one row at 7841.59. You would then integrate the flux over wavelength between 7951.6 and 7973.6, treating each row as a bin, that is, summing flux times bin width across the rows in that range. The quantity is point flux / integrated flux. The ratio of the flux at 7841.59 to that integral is 0.040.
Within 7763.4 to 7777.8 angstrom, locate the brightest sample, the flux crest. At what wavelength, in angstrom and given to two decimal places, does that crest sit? 7776.86 angstrom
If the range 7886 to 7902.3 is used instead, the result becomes 7892.31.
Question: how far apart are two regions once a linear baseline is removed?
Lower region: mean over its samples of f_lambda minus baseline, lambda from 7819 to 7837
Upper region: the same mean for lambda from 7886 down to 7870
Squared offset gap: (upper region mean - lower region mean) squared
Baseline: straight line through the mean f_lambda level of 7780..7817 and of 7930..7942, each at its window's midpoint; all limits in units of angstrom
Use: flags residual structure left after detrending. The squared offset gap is 0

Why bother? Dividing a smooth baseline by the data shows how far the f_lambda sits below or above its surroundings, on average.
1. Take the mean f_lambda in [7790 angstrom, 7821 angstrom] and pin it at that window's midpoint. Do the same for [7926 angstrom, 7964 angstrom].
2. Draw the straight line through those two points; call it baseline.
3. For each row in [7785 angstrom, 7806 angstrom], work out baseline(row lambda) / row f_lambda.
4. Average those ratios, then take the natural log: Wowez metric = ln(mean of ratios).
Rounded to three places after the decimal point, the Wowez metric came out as -0.020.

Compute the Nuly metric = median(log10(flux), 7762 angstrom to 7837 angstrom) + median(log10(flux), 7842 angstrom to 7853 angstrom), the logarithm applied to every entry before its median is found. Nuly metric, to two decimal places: 2.85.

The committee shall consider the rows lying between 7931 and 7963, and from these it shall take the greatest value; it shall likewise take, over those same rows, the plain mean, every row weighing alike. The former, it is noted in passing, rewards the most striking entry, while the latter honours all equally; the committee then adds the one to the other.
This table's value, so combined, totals 64.2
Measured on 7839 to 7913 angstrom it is 60.2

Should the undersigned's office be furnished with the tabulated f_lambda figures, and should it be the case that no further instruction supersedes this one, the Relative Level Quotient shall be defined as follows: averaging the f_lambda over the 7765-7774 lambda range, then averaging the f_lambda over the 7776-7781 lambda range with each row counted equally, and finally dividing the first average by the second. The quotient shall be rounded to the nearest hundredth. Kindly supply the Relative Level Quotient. 1.10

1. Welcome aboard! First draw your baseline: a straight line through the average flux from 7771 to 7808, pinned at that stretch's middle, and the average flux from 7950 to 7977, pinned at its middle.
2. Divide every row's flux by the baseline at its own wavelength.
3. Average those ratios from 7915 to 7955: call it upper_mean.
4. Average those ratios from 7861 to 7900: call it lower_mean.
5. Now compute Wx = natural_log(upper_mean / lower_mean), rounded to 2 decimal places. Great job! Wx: 0.13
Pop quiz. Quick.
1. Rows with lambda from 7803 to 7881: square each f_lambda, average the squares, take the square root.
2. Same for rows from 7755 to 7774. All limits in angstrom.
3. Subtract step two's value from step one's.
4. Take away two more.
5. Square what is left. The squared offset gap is 16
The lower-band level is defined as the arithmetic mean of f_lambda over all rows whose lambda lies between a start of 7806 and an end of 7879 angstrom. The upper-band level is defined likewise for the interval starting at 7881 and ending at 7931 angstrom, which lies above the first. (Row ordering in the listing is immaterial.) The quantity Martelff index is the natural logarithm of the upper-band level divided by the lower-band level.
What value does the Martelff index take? 0.07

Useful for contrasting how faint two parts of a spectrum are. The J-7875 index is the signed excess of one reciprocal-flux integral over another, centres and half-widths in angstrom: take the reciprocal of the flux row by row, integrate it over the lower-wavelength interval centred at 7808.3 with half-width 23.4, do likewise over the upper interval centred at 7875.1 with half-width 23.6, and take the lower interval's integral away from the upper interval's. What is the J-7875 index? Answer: -1.22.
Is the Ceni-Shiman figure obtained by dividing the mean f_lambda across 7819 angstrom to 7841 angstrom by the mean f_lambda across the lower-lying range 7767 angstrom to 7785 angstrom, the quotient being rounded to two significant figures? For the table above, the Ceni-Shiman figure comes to 0.99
